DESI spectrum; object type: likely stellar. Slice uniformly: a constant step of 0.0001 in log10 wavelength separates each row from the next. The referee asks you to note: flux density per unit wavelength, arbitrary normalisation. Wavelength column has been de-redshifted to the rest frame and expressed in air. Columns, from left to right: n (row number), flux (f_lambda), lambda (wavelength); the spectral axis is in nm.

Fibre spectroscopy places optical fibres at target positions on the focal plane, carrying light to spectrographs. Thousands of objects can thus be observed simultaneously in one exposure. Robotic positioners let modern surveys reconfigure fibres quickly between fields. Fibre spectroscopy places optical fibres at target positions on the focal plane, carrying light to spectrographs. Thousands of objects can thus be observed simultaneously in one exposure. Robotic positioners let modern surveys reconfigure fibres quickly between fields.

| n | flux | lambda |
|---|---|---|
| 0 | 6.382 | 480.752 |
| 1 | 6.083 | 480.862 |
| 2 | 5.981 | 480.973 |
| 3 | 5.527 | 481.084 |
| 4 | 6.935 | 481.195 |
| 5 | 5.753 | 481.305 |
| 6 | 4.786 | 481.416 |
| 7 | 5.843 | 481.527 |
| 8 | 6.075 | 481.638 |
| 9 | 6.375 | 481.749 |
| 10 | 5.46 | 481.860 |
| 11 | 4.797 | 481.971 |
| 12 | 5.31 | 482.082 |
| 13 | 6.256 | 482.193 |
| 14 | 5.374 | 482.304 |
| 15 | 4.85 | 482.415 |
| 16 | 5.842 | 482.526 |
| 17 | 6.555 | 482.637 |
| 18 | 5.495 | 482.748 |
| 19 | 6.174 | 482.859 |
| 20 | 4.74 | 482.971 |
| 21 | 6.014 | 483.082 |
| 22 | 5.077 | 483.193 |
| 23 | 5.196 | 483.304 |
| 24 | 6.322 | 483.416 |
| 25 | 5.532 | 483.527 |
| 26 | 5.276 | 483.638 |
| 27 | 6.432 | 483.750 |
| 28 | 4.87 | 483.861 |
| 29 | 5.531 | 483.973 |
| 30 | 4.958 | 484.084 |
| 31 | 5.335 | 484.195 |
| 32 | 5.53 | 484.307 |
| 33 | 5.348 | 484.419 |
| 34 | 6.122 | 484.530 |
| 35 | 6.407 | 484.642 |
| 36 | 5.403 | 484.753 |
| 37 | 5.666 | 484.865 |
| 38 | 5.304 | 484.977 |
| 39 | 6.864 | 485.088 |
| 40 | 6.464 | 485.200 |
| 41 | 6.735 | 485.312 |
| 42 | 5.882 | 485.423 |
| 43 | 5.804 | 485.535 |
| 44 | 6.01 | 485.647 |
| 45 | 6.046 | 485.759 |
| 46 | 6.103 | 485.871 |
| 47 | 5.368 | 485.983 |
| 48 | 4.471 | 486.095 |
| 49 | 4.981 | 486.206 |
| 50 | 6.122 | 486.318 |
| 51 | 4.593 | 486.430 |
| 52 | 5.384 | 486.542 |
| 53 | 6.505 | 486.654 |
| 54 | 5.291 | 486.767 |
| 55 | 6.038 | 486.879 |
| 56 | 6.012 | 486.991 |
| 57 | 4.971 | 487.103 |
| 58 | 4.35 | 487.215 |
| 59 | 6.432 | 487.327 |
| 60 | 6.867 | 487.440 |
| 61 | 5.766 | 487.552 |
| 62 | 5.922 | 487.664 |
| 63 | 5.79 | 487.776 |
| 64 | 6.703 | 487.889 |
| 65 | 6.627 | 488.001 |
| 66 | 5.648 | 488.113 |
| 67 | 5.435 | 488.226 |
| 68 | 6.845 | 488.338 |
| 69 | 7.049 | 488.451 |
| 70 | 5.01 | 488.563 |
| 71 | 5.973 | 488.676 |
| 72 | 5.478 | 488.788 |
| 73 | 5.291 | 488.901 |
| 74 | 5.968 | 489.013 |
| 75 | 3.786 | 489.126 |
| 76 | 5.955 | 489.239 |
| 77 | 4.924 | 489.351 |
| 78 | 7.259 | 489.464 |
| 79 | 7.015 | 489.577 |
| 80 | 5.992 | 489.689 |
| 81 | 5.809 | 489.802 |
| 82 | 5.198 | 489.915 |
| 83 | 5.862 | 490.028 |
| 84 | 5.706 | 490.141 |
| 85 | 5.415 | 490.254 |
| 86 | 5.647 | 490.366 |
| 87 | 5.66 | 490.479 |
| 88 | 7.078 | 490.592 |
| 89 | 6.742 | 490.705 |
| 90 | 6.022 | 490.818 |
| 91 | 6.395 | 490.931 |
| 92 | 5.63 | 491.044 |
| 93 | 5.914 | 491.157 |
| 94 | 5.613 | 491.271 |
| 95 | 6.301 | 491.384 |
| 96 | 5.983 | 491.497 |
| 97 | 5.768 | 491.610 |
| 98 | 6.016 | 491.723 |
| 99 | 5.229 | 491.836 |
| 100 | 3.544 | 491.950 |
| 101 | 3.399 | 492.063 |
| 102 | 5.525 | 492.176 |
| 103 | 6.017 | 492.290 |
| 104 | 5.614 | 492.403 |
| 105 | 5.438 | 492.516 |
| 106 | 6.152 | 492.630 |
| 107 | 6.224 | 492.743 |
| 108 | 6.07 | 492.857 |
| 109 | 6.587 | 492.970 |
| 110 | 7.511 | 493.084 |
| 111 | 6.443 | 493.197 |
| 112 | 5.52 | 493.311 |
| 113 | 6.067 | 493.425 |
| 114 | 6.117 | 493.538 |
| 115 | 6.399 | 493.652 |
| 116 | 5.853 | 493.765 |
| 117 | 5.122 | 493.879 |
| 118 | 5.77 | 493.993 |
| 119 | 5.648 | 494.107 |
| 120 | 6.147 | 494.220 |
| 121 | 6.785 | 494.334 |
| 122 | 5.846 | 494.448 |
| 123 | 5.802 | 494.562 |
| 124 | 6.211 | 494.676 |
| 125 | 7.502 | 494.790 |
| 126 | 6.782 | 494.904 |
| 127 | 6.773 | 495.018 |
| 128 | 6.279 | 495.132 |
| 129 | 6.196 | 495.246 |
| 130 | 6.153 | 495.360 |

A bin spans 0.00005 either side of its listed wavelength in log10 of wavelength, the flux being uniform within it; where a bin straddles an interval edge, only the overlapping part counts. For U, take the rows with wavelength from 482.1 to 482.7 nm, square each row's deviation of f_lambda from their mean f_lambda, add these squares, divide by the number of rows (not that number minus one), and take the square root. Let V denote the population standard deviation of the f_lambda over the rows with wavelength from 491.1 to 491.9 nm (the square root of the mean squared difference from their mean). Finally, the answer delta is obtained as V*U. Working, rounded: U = 0.61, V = 0.32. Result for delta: 0.19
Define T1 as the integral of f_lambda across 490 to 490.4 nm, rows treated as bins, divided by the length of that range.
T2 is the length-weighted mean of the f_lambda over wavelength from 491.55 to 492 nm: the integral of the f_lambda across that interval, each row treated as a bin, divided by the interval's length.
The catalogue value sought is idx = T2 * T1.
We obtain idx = 29.2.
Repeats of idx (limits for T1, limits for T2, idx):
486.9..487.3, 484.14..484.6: 29.7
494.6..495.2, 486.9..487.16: 37.1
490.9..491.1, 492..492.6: 31.2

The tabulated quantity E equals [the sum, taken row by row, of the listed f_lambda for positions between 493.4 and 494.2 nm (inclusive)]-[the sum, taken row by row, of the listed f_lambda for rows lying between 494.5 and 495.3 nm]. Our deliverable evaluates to -5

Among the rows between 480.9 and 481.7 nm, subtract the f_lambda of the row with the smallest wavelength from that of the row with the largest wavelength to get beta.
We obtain 0.1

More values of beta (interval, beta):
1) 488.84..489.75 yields 0.7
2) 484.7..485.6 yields 0.4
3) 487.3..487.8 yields -0.6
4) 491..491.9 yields -0.4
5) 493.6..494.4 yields 0.4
